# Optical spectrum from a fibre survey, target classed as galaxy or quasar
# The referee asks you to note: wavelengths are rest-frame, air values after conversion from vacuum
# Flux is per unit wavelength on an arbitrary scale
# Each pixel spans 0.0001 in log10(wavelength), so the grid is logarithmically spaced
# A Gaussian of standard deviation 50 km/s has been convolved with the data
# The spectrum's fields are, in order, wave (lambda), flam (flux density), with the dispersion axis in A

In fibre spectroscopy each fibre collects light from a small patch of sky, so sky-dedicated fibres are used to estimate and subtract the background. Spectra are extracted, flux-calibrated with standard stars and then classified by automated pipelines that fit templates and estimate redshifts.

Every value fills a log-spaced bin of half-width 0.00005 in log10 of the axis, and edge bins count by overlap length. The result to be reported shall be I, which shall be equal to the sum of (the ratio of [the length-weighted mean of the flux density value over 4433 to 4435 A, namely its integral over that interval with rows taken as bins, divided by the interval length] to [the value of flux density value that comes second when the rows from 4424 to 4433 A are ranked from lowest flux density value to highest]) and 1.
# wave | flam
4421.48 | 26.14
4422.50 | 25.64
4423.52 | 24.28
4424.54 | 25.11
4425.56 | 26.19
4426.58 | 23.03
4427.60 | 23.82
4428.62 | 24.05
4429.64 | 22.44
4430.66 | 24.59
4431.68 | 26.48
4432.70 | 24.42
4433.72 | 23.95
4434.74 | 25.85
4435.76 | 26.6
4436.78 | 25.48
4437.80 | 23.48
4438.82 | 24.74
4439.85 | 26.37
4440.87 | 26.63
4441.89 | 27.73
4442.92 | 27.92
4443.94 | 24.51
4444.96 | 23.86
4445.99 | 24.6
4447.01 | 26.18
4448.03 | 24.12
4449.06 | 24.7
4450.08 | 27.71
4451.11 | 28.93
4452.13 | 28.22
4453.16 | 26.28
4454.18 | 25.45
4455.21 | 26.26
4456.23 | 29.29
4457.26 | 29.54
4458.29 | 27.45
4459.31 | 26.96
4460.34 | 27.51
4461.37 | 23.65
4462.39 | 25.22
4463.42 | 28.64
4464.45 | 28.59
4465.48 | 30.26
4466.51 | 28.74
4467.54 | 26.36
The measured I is 2.07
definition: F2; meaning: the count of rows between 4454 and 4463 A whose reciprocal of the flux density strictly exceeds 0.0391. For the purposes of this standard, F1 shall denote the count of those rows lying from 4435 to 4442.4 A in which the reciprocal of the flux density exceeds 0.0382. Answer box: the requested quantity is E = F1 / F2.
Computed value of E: 1.0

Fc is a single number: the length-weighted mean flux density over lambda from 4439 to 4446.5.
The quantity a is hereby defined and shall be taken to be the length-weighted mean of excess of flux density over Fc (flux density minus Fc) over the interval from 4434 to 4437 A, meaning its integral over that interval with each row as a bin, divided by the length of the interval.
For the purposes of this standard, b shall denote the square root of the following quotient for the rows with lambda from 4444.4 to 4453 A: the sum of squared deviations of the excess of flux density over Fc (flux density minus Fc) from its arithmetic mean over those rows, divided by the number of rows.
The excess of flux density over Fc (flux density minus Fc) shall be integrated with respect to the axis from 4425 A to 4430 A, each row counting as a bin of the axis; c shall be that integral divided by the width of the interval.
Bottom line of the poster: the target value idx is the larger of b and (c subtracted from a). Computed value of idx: 1.9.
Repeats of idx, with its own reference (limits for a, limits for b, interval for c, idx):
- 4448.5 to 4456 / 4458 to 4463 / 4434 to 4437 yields 1.5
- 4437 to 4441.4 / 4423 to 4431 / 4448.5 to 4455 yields 1.1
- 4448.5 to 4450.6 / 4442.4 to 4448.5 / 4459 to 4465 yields 1.4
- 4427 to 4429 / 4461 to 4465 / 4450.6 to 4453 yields 2.2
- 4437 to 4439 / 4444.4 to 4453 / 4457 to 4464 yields 1.9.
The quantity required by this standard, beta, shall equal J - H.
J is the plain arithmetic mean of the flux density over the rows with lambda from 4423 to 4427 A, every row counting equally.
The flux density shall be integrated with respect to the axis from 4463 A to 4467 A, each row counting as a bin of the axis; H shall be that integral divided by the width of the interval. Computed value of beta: -4.4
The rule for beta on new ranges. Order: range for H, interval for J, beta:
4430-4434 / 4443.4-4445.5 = -0.6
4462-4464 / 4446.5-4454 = -0.4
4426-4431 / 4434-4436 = 2.6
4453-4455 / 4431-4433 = -0.4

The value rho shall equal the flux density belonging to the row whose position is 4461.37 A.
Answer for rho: 23.65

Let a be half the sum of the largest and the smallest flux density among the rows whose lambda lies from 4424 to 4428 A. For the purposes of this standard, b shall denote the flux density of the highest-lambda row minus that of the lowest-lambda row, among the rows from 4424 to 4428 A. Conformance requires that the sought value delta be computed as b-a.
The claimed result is -25.9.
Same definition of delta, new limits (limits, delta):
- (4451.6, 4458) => -26.2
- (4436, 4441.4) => -23.9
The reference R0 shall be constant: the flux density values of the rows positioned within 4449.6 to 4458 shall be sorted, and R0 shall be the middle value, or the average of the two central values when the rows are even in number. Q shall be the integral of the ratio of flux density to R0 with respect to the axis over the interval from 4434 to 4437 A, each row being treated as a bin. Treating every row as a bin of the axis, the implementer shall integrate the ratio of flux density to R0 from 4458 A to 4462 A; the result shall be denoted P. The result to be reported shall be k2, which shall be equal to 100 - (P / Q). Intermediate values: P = 3.8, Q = 2.8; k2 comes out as 98.6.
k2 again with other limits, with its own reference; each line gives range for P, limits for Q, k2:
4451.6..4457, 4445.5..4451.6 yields 99.1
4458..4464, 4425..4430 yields 98.7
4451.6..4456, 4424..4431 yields 99.3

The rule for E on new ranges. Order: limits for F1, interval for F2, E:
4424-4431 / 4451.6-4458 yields 6.0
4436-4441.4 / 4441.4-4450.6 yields 0.6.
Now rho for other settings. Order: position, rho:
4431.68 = 26.48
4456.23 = 29.29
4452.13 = 28.22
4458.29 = 27.45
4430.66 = 24.59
